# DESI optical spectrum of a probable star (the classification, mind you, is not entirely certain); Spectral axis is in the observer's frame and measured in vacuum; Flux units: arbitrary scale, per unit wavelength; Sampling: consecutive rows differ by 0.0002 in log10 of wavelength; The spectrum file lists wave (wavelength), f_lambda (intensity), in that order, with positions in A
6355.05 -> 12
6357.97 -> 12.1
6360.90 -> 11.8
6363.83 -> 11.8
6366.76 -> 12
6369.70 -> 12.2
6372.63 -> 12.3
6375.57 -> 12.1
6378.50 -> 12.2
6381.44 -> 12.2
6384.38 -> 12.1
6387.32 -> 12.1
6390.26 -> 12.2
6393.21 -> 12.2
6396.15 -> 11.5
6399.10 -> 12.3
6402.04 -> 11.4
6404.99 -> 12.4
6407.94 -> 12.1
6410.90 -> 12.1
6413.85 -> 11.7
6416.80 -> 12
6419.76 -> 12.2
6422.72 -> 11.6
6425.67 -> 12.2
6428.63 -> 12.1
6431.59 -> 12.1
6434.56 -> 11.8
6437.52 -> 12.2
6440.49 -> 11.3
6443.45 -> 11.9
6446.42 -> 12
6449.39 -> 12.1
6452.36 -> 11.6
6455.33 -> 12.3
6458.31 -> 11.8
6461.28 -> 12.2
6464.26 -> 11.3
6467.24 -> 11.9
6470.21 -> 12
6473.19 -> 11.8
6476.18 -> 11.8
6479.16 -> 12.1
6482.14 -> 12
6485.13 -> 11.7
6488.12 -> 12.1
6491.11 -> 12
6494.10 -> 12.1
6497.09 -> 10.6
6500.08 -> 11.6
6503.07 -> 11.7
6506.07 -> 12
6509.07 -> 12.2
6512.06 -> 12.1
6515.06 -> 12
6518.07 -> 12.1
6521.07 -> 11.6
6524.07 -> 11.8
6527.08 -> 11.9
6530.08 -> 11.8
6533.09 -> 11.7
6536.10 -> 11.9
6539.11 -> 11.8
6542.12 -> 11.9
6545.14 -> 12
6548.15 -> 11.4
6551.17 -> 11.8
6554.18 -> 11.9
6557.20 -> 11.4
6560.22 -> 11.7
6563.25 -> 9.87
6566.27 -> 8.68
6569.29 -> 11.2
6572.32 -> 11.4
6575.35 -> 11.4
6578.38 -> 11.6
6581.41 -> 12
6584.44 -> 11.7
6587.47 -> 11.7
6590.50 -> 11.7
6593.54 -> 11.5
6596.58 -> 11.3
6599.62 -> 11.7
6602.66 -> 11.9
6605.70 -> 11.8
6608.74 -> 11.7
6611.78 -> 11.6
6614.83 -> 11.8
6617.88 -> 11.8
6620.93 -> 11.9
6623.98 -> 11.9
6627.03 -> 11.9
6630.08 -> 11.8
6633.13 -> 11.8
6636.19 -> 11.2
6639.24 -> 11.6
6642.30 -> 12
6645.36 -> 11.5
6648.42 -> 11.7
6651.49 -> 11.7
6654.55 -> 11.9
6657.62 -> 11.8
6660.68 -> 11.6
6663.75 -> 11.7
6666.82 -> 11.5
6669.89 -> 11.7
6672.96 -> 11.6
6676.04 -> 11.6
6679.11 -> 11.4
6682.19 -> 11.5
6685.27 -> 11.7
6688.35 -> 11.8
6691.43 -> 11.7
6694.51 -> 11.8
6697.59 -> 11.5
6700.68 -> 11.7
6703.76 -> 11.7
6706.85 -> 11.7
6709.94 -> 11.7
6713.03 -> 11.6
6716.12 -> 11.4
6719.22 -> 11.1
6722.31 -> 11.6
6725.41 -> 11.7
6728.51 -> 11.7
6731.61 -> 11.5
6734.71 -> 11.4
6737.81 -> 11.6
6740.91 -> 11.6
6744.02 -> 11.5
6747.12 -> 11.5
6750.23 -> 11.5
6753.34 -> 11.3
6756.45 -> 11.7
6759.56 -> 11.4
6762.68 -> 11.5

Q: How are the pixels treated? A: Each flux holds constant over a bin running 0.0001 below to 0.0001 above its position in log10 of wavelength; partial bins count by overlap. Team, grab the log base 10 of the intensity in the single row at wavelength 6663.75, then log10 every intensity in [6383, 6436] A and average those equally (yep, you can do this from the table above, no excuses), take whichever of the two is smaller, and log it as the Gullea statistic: 1.068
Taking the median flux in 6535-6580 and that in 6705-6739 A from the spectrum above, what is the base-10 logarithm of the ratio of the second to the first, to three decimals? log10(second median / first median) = 0.000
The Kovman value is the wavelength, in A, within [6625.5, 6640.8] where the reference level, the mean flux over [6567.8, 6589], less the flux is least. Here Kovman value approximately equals 6627.03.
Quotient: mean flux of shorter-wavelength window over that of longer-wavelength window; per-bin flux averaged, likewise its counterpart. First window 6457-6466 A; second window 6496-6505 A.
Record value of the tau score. 1.04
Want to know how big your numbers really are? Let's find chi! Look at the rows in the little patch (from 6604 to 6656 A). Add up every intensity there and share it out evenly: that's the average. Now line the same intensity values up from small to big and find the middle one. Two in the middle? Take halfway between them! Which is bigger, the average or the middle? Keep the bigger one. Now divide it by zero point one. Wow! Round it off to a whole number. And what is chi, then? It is 118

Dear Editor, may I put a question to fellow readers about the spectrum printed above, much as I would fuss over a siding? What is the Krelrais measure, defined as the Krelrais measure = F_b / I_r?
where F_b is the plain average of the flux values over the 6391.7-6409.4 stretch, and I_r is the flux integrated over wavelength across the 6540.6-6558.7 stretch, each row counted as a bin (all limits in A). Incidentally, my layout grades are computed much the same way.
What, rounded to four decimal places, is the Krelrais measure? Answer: 0.0564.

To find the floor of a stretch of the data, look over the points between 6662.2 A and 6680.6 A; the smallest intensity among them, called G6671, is 11.4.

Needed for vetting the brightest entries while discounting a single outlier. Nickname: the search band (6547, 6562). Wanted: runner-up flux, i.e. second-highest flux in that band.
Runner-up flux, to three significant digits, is 11.8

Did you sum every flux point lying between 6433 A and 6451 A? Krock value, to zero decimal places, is 71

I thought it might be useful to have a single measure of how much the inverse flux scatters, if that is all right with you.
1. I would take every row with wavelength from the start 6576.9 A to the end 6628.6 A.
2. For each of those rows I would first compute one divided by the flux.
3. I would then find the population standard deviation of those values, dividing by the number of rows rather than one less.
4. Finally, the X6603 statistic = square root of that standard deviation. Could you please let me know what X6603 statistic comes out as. 0.035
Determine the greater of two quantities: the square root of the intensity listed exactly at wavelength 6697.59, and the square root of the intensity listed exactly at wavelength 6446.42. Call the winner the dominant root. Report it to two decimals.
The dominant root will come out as 3.46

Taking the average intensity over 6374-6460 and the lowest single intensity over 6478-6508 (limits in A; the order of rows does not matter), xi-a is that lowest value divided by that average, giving 0.884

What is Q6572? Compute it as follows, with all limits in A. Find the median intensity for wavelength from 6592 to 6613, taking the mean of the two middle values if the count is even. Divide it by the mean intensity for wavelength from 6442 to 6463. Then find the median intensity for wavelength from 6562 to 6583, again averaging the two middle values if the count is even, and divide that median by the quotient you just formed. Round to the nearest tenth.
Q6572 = 11.7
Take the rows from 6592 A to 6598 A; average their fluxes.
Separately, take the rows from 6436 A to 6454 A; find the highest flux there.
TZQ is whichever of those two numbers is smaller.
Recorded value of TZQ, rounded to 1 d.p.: 11.4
